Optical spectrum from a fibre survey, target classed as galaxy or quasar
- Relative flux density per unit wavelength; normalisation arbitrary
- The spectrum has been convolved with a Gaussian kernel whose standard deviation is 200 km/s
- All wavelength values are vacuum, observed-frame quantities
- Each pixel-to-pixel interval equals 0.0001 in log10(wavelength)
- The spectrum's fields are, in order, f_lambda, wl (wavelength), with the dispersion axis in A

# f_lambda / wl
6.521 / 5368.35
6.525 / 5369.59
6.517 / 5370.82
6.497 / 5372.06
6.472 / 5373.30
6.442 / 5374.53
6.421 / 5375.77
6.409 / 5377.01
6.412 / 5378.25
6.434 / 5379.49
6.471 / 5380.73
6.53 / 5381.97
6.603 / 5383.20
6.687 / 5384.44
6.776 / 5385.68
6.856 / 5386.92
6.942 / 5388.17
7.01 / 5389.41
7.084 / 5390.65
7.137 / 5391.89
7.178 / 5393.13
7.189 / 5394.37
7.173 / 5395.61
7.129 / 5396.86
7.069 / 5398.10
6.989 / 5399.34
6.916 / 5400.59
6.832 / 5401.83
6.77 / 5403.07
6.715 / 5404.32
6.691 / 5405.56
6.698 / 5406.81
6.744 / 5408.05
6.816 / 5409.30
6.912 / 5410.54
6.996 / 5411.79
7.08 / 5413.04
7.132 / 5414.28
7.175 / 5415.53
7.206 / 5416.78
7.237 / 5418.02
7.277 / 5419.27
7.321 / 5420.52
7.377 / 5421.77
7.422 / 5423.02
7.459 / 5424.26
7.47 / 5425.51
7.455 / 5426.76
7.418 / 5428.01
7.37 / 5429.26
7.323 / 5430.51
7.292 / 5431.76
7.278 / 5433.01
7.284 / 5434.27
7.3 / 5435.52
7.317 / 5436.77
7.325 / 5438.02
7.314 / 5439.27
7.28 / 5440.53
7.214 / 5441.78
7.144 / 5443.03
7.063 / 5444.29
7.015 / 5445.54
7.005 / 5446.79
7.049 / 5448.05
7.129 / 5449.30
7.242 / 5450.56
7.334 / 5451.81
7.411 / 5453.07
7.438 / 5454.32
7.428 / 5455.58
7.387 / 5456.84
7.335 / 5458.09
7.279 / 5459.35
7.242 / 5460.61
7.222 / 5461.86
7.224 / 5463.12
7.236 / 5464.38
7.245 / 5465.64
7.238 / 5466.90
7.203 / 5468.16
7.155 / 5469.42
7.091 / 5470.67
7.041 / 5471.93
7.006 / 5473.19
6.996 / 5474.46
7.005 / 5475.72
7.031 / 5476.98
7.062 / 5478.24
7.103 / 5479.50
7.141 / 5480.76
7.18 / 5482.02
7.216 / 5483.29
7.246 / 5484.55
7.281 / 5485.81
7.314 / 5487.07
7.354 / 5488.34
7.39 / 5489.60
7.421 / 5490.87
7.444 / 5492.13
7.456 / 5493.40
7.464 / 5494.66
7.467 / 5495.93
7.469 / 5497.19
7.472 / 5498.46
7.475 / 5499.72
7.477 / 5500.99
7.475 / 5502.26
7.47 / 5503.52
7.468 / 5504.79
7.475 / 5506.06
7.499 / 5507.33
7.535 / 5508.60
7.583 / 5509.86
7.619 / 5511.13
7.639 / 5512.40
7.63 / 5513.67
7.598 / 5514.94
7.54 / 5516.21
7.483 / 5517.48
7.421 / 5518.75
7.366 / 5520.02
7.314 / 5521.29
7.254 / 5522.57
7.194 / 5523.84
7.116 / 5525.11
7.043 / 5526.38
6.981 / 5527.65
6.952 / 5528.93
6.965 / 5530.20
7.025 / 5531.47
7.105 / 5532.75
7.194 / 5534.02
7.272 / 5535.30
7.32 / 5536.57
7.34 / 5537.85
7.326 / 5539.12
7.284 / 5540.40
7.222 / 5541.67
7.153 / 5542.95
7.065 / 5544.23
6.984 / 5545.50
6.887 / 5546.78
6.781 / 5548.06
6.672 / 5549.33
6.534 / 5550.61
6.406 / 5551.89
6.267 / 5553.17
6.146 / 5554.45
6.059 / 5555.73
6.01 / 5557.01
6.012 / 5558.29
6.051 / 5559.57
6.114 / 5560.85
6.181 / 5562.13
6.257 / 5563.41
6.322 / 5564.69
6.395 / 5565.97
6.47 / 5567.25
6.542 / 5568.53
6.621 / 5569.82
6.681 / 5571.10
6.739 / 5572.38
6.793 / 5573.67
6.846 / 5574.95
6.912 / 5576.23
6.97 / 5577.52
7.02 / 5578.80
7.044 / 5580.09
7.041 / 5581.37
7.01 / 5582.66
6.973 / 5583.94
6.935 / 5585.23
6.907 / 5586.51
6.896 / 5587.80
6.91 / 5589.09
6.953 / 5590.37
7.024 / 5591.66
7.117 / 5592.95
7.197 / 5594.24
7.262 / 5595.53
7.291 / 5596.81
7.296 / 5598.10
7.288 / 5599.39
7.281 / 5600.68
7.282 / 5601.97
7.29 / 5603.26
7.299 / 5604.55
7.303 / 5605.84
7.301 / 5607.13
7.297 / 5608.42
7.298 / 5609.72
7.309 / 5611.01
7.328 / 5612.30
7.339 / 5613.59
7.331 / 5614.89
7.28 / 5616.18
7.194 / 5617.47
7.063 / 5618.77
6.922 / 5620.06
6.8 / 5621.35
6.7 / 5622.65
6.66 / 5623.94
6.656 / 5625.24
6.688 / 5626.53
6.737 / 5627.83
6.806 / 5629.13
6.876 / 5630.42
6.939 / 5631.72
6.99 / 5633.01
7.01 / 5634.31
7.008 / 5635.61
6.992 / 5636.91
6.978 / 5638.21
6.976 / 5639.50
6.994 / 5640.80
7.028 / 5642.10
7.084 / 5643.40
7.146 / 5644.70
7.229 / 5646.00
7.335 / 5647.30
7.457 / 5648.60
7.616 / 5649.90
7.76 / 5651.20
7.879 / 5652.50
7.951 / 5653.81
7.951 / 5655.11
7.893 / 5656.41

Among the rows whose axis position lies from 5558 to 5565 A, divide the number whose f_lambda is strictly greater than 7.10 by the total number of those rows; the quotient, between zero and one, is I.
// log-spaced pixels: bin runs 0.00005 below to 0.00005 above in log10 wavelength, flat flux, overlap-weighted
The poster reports 0.0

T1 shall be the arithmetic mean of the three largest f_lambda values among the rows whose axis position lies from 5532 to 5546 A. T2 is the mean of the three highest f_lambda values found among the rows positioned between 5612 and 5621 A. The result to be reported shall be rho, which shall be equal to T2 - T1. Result 0.00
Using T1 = 7.33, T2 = 7.33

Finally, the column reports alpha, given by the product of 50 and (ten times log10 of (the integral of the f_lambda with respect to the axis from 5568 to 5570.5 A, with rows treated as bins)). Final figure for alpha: 608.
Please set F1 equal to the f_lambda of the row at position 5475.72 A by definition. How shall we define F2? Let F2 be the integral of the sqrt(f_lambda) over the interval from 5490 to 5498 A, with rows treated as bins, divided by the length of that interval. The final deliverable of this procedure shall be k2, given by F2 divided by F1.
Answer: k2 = 0.389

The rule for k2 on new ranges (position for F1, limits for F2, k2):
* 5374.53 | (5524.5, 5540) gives 0.415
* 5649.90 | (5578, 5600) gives 0.349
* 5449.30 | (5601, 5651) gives 0.374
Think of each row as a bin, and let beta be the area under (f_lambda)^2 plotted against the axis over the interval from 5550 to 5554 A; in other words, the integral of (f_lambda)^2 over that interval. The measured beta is 163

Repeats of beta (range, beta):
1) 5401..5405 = 184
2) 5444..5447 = 149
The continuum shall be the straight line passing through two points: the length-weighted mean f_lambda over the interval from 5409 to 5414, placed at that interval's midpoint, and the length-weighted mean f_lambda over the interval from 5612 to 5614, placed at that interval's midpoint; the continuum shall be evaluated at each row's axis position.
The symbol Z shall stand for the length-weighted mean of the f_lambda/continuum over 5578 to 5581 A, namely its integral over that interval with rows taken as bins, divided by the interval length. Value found 0.97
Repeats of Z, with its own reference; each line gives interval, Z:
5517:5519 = 1.04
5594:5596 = 0.99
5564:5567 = 0.88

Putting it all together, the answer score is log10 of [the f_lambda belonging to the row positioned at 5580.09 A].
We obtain 0.848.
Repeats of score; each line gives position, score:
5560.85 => 0.786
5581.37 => 0.848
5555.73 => 0.782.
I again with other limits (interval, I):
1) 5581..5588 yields 0.0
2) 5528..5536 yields 0.5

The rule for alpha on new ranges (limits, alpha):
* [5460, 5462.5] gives 629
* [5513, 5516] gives 679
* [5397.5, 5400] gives 622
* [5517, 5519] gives 587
